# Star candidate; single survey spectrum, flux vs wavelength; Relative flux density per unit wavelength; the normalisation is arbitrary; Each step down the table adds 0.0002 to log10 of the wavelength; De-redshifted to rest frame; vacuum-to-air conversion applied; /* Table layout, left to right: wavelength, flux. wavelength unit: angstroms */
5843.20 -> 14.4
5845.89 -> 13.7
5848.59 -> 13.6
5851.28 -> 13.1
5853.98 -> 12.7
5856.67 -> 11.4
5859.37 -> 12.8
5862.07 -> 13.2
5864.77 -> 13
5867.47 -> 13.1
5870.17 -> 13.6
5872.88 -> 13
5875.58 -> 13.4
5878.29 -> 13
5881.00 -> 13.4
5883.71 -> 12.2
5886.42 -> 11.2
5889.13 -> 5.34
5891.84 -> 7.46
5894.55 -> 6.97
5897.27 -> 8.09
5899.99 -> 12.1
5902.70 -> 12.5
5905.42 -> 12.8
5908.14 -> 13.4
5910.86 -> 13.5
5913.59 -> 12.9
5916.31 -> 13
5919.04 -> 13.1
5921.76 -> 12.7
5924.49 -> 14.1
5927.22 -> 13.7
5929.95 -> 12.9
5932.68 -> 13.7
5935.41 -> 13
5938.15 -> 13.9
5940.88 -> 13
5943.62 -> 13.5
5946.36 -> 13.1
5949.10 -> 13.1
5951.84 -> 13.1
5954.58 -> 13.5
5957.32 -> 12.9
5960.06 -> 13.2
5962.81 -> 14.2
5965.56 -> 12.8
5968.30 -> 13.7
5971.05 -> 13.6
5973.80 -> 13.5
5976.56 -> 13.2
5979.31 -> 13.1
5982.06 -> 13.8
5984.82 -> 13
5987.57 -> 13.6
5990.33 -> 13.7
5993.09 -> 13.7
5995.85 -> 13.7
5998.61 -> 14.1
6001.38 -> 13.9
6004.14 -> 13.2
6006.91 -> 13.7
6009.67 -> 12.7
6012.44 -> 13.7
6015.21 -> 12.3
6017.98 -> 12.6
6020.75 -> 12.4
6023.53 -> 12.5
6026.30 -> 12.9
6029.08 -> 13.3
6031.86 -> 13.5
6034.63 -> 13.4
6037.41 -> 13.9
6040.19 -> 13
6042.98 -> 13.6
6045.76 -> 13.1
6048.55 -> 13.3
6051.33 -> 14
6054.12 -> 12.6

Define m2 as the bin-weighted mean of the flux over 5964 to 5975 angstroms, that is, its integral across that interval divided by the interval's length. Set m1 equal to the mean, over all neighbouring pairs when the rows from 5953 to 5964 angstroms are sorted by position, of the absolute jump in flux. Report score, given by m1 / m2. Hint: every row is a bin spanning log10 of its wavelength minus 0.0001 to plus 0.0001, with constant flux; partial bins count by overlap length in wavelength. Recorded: 0.05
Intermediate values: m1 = 0.6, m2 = 13.4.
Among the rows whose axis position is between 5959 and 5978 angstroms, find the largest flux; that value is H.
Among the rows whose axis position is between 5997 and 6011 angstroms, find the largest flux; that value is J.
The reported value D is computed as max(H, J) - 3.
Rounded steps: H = 14.2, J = 14.1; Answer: 11.2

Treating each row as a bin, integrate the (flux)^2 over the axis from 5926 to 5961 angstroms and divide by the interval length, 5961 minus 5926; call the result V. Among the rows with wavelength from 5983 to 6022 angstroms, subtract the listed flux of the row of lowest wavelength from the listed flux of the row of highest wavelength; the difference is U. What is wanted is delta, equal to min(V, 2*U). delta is -1.2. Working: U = -0.6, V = 176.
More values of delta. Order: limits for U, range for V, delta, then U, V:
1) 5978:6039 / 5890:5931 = 1.6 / 0.8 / 146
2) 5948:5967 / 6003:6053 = -0.6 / -0.3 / 174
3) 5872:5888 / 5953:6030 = -3.6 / -1.8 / 177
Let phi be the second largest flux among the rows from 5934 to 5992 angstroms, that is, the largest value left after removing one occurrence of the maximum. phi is 13.9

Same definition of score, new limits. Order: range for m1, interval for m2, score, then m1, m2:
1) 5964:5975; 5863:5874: 0.03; 0.4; 13.2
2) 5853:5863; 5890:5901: 0.12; 1.0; 8.4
